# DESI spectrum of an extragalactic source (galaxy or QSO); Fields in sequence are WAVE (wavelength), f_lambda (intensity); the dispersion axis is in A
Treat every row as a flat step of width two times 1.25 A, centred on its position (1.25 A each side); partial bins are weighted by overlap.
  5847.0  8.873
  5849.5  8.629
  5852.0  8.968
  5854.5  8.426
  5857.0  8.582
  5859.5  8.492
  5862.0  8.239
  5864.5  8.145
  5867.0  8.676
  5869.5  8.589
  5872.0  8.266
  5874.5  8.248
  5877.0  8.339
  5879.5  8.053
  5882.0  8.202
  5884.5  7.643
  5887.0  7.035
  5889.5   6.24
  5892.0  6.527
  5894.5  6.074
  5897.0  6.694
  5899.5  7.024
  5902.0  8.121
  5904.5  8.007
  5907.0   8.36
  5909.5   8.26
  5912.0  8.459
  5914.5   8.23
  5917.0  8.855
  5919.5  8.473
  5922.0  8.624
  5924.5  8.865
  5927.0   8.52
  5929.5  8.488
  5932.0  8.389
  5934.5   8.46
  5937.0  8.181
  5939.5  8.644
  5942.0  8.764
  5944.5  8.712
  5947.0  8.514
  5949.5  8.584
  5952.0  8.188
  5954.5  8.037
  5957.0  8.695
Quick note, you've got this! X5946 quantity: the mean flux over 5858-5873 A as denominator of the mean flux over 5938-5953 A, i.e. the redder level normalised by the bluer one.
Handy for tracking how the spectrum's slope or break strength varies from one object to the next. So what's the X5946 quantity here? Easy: 1.02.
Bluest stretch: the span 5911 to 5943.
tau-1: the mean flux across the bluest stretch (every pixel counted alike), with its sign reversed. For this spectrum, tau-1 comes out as -8.53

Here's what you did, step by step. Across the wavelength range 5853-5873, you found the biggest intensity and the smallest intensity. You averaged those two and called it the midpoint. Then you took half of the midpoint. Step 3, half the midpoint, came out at 4.21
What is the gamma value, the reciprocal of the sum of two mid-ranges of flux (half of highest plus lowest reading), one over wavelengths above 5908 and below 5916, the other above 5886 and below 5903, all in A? 0.065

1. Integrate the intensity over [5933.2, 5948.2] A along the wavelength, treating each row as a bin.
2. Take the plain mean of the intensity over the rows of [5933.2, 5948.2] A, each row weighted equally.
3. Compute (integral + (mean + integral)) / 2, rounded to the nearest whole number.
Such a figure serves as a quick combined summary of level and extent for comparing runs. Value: 132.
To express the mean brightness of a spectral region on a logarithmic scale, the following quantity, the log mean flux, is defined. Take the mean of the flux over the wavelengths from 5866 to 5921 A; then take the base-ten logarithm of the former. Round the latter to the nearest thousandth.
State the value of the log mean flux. 0.894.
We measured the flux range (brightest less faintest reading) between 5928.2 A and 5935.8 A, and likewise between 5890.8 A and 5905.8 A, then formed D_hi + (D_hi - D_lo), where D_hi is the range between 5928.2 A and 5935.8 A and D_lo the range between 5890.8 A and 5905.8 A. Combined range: -1.8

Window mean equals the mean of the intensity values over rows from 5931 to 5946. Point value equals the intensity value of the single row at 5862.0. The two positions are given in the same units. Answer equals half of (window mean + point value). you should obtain 8.38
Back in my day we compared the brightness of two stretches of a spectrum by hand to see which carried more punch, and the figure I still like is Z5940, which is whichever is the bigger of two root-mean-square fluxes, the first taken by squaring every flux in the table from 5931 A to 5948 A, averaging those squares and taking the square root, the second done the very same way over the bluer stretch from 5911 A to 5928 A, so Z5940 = 8.58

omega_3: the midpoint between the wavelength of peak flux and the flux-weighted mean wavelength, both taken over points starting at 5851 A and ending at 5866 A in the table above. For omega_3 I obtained 5855.1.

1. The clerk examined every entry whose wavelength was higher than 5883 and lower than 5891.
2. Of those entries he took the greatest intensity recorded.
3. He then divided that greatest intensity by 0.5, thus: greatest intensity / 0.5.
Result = 15.3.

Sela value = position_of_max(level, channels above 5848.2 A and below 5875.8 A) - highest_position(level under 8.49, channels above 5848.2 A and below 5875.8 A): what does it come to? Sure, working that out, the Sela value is -22.5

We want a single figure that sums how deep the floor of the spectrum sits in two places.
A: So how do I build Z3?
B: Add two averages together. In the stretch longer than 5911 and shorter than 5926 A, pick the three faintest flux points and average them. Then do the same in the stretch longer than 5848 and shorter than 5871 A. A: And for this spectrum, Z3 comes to 16.7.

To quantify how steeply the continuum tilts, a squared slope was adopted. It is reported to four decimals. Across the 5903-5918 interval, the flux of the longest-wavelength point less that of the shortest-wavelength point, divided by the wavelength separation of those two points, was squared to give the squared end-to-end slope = 0.0046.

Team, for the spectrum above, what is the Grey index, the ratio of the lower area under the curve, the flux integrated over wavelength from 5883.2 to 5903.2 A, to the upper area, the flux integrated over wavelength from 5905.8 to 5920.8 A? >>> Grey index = 1.1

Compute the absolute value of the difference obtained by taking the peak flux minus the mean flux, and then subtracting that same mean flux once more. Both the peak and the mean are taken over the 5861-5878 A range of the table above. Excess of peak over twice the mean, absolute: 8.0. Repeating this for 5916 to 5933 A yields 8.3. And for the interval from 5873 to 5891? 7.0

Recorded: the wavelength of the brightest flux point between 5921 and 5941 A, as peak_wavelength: 5924.5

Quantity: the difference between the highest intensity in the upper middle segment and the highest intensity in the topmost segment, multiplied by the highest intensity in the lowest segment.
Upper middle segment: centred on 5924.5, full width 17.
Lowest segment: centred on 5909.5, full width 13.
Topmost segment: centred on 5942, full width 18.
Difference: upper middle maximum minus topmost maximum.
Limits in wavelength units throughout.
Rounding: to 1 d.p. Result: 0.9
